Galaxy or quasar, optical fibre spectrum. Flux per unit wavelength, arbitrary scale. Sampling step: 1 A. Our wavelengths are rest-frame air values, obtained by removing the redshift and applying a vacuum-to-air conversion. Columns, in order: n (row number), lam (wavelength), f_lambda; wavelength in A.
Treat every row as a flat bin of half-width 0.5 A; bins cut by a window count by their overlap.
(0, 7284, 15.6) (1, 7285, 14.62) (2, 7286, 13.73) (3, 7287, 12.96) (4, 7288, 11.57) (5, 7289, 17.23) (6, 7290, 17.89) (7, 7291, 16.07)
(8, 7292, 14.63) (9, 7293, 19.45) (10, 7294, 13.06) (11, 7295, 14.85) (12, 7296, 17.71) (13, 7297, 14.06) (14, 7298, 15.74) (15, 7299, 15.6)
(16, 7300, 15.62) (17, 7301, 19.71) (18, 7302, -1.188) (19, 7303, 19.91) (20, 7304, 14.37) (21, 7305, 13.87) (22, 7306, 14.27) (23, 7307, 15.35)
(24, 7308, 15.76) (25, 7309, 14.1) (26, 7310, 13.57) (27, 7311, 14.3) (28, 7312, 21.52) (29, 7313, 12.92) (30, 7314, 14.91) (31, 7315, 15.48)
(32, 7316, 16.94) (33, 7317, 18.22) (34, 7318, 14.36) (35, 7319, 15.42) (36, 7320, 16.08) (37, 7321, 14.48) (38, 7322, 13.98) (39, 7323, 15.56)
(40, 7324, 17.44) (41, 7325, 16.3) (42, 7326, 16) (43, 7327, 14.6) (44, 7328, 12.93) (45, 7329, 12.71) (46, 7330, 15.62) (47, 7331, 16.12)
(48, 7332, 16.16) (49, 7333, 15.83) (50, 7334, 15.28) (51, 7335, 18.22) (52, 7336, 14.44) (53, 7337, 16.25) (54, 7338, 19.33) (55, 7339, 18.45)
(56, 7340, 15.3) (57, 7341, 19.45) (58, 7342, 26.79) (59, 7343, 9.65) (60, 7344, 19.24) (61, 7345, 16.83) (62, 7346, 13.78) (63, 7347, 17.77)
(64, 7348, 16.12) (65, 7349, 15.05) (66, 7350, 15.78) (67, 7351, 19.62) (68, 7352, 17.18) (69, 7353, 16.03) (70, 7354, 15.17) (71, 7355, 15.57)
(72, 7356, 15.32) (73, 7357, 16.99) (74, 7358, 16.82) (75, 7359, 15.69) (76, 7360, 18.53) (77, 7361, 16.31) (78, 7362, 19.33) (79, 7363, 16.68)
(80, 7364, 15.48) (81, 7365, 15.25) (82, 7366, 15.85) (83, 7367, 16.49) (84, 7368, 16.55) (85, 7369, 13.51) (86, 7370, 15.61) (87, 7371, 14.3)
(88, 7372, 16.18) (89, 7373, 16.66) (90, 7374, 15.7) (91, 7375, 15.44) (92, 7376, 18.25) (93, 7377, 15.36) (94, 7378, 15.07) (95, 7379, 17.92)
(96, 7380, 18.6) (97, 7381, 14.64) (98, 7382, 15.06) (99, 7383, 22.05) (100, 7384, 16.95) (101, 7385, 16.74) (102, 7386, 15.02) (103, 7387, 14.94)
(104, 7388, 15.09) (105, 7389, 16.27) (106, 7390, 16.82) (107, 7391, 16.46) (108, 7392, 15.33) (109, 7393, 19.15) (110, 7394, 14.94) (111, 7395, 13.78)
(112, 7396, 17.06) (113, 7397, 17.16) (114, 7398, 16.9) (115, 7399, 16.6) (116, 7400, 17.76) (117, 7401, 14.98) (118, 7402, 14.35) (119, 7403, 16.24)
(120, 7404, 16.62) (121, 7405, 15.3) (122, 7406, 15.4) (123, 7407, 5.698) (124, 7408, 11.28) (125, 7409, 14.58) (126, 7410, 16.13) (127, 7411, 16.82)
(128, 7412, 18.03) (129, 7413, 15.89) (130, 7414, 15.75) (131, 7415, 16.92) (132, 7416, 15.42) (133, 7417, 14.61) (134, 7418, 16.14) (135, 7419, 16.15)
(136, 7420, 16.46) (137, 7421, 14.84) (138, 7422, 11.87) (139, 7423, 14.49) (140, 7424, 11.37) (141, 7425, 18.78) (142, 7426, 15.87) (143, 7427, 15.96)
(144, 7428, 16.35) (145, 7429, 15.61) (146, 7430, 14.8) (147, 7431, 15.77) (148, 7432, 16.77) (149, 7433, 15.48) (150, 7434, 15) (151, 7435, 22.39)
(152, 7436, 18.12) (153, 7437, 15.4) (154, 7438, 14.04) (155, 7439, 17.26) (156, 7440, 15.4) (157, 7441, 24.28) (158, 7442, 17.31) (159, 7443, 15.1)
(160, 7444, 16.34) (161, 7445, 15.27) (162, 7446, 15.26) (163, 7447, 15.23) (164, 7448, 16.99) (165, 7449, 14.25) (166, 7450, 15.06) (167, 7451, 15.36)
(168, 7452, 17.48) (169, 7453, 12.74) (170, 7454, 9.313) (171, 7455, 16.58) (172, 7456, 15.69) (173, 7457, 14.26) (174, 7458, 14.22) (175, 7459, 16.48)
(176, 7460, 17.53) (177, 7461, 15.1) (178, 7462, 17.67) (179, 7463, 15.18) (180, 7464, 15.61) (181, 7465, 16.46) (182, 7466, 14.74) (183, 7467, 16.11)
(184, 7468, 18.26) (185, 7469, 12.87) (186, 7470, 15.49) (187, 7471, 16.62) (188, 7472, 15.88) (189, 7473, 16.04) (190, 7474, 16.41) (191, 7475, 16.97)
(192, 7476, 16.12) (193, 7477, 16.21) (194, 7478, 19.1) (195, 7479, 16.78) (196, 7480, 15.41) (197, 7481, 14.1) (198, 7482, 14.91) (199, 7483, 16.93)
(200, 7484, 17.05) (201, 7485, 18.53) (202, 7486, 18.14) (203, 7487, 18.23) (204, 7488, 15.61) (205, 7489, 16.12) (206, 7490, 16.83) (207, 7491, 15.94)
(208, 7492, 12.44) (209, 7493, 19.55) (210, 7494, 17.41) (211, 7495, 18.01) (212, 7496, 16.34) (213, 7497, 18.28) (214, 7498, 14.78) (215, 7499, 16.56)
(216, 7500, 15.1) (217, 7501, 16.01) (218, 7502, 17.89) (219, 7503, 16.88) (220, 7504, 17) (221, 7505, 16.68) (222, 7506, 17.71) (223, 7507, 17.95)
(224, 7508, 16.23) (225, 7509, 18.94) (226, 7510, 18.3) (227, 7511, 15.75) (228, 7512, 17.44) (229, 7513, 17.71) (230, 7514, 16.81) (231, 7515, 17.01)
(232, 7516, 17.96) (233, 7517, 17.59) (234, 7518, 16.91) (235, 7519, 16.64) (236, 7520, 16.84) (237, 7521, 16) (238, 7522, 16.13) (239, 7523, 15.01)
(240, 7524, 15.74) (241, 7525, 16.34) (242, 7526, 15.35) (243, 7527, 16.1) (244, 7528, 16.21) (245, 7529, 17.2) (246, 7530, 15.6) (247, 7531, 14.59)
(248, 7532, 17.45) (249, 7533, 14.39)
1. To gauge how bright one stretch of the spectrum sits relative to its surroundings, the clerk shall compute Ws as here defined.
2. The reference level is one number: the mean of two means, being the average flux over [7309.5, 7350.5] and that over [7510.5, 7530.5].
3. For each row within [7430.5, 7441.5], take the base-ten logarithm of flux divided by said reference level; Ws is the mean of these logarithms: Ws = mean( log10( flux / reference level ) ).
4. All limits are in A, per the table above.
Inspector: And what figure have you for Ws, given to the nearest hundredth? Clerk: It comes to 0.02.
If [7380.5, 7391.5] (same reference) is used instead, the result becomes 0.00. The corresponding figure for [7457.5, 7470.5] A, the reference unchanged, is -0.01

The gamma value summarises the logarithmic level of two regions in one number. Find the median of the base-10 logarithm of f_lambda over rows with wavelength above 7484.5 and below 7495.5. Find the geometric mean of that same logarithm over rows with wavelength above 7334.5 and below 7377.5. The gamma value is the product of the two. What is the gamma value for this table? 1.505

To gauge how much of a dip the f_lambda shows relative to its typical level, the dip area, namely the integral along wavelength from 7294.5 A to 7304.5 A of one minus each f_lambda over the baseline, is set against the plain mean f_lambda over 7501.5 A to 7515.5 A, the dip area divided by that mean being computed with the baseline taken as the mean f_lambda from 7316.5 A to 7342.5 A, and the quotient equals 0.061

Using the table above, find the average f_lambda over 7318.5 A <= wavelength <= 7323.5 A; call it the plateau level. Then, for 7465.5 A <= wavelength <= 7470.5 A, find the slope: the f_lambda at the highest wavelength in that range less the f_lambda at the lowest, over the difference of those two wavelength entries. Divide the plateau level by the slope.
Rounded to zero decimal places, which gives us 81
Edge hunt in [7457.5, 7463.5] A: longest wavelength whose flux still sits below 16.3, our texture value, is 7463 A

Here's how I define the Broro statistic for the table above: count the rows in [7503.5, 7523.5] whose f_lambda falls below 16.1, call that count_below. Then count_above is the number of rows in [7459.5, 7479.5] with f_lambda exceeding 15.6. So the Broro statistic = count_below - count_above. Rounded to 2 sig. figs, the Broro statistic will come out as -12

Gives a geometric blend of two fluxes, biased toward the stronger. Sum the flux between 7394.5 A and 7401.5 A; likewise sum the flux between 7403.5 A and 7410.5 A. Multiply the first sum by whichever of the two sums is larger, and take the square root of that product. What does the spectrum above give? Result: 114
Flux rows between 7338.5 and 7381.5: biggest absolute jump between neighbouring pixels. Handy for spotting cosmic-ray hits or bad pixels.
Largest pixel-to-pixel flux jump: 17.1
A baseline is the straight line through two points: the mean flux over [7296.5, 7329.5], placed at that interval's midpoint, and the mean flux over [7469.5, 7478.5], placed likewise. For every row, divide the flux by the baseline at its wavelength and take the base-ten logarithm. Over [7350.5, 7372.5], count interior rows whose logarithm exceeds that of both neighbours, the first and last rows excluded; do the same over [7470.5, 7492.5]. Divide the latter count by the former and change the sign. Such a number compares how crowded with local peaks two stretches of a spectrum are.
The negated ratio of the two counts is -0.8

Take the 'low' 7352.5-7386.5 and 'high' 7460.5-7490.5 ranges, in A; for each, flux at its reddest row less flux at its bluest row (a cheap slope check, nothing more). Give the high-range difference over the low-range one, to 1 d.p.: -1.7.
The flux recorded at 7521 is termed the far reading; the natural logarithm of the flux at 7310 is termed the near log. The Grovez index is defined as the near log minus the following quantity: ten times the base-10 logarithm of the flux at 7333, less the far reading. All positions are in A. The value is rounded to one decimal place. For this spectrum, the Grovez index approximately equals 6.6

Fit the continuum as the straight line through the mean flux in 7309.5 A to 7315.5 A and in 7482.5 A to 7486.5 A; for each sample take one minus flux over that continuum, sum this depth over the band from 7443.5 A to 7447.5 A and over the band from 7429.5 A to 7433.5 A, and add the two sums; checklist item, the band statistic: 0.68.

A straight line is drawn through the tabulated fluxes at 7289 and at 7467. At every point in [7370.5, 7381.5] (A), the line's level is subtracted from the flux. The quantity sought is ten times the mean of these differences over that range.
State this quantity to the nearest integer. -5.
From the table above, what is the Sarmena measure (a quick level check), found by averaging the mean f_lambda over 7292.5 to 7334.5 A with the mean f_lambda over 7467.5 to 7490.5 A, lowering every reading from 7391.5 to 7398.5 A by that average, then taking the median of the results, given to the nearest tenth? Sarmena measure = 1.1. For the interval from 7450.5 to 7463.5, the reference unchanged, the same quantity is -0.5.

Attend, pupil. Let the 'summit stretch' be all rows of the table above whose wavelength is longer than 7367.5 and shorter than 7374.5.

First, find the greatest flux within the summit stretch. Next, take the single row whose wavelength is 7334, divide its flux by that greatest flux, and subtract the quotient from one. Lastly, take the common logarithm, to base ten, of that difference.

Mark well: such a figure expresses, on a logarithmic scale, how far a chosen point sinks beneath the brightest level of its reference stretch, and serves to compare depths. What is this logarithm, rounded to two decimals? -1.08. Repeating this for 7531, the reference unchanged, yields -0.91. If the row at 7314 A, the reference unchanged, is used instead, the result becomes -0.98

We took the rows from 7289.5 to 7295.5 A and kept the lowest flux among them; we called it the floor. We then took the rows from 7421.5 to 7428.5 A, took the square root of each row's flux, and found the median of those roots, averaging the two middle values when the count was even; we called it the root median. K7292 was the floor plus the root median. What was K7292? 17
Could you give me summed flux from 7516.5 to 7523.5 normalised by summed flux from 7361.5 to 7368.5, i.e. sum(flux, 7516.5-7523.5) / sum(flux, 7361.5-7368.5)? 1.00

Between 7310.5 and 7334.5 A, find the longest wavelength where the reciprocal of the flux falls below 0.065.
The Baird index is 7333 A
